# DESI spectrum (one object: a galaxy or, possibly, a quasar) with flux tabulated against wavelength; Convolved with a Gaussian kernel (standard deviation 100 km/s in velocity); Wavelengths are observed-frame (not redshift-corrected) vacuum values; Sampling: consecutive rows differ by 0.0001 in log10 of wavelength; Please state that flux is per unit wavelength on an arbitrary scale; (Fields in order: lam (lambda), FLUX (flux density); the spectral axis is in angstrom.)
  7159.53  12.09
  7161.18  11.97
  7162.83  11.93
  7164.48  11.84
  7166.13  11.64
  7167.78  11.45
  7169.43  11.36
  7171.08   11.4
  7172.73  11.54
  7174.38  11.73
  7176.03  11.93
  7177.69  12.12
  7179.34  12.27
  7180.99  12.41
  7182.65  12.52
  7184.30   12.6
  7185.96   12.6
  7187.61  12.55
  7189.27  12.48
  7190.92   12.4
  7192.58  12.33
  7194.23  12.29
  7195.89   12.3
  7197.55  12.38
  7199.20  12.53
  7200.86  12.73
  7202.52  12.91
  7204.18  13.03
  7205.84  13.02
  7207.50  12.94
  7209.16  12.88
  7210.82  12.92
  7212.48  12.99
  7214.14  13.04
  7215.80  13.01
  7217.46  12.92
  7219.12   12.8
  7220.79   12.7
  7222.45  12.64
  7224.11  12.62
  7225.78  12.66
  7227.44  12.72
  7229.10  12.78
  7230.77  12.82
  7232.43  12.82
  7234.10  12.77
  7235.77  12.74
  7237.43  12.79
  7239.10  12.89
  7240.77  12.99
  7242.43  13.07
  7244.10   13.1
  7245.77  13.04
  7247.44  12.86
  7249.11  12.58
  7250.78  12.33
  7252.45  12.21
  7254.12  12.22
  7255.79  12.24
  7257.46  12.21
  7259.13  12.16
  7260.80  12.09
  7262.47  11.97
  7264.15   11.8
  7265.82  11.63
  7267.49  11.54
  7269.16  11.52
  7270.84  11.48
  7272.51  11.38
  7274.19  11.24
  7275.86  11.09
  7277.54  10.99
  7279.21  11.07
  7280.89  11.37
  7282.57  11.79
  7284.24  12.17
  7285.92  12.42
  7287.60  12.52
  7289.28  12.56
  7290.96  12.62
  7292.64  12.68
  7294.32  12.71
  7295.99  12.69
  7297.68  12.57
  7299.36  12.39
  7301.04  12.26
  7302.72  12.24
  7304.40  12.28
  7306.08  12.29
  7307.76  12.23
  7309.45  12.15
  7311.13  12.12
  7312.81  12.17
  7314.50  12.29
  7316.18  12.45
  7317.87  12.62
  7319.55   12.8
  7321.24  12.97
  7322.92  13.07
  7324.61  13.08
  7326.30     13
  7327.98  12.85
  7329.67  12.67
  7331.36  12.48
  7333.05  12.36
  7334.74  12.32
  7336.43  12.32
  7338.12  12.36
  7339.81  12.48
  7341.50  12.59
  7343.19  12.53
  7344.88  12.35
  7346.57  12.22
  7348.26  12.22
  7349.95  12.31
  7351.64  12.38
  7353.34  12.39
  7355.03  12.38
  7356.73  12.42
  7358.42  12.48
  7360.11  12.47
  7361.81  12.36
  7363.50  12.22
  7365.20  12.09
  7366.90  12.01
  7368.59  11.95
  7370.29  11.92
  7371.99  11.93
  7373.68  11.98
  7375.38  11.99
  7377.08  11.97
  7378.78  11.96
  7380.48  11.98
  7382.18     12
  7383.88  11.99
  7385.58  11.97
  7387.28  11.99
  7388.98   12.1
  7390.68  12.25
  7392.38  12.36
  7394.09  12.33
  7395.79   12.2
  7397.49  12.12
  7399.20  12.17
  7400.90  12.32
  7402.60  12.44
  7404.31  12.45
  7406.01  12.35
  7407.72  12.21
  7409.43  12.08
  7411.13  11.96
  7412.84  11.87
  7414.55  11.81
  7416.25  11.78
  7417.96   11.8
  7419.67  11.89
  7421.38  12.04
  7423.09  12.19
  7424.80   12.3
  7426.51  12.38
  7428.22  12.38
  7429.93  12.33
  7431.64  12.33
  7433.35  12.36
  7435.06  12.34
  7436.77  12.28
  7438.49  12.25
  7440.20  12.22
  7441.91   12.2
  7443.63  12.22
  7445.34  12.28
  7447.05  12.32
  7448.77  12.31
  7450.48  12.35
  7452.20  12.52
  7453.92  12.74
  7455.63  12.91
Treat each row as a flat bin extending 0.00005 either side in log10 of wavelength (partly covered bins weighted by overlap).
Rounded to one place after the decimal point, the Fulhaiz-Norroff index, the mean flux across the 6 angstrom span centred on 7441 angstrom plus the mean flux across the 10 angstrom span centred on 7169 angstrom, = 23.8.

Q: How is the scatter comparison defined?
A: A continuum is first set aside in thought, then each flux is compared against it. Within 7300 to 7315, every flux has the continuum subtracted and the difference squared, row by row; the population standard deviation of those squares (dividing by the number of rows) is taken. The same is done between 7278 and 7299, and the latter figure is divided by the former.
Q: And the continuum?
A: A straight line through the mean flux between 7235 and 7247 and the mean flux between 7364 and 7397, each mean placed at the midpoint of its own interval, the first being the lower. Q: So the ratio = 26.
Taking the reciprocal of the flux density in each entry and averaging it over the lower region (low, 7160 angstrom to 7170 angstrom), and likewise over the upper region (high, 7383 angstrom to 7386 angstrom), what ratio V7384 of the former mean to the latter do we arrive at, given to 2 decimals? 1.02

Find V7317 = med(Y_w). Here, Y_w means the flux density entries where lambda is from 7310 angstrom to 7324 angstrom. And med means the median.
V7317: 12.5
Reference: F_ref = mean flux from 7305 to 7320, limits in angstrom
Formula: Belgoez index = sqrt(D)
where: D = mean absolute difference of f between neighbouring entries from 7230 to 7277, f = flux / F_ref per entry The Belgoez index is 0.087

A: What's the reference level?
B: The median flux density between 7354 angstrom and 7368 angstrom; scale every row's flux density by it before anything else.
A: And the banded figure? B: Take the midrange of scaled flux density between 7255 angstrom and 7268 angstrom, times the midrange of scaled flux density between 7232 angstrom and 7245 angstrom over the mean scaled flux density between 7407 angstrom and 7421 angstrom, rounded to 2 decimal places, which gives 1.04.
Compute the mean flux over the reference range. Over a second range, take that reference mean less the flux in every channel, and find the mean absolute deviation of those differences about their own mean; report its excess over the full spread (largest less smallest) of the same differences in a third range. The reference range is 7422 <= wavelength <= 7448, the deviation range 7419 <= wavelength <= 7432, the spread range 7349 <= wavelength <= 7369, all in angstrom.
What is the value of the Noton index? -0.4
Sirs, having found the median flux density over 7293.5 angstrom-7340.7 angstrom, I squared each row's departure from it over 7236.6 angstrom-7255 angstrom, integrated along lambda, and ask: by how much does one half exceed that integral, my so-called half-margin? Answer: -3.3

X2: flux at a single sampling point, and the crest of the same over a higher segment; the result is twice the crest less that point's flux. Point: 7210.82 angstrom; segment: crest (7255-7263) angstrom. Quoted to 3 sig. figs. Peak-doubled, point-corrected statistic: 11.6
